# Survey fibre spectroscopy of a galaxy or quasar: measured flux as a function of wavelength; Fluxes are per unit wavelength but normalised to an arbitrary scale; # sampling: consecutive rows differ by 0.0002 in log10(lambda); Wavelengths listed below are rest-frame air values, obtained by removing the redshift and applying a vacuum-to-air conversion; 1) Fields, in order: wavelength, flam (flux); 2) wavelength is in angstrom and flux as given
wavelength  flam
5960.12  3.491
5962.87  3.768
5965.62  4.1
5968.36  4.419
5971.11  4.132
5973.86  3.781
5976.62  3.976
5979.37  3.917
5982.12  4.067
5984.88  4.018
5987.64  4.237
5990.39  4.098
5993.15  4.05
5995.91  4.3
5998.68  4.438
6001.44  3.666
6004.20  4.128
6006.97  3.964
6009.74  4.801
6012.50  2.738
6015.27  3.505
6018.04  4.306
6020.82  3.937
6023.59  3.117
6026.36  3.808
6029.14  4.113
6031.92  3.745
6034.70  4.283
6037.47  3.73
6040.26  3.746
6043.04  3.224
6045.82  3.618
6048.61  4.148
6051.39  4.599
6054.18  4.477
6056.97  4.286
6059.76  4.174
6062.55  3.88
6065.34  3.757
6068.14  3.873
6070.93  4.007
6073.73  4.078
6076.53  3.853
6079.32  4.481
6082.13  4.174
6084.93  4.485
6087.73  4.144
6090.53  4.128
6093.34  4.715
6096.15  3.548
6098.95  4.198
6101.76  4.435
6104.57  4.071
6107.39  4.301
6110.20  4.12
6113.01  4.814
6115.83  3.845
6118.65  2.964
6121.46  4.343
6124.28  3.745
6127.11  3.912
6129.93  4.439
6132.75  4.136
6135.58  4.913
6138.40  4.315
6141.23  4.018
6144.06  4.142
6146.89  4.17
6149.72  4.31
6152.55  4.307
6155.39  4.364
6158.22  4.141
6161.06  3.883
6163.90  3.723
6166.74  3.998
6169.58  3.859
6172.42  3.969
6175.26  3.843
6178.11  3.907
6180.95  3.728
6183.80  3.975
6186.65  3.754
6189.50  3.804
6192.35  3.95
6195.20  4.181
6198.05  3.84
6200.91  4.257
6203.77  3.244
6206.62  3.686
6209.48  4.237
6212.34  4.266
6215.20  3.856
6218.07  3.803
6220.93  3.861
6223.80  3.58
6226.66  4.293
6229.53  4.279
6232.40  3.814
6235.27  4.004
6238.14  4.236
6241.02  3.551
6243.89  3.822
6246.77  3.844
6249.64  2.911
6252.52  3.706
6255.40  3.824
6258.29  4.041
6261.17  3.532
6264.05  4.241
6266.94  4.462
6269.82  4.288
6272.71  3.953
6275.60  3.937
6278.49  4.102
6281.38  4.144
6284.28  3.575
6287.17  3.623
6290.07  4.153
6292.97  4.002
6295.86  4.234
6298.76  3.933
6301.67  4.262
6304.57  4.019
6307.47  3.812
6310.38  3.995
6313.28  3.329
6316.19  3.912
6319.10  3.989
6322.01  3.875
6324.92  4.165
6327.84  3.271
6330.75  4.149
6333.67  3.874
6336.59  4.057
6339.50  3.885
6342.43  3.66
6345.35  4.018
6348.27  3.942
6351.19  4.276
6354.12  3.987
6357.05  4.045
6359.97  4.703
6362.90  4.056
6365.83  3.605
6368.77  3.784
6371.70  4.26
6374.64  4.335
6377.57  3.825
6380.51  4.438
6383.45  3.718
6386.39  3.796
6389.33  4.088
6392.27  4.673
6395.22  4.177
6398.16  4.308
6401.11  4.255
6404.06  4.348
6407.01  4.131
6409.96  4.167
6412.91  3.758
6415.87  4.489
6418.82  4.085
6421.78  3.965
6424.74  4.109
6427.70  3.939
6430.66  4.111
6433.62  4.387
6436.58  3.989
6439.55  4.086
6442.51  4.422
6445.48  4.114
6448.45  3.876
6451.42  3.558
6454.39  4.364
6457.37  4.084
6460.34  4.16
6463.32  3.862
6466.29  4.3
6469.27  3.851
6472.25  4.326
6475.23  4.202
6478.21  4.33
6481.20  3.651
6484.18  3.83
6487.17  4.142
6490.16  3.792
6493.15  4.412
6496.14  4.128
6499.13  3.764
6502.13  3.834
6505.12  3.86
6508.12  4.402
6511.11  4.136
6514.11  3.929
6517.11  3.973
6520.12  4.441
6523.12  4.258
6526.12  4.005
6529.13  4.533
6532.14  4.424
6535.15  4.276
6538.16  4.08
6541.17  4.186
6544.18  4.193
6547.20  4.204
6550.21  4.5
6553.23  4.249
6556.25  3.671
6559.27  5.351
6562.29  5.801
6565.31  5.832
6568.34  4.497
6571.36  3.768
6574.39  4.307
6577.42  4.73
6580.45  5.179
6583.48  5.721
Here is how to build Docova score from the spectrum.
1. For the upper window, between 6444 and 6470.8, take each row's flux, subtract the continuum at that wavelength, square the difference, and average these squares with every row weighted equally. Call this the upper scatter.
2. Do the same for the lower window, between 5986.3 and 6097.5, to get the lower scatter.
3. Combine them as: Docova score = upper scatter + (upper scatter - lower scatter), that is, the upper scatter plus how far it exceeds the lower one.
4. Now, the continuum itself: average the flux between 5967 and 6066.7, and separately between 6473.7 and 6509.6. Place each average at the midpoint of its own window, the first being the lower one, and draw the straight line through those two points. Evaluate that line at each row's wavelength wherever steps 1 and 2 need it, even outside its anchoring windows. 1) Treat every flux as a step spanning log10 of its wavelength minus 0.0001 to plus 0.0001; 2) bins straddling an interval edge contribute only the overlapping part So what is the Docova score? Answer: -0.06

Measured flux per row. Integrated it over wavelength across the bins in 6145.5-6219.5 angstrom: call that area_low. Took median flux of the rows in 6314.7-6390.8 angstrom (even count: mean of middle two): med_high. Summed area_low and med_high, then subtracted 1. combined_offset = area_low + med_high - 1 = 296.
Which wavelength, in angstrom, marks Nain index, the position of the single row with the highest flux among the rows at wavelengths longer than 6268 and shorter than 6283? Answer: 6269.82 angstrom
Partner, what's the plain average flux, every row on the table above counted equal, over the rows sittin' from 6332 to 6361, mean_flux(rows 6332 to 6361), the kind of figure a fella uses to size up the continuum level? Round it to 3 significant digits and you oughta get 4.04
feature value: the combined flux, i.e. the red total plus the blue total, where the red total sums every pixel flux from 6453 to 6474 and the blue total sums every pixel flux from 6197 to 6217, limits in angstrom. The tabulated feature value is 56.3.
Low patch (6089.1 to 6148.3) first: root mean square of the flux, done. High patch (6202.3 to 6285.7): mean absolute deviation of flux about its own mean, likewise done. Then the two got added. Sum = 4.45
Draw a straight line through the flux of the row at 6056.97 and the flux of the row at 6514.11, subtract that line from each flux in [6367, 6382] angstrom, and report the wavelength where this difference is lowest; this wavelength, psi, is 6368.77 angstrom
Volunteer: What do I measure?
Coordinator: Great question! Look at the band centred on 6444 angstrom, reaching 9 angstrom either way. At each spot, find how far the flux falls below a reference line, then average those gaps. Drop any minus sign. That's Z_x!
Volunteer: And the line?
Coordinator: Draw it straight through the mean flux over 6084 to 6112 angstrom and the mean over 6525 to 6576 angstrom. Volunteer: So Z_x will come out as 0.40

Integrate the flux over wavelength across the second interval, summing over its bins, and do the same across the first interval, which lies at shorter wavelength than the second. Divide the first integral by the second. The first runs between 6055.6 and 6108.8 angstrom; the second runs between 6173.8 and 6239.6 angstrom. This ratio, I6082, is 0.85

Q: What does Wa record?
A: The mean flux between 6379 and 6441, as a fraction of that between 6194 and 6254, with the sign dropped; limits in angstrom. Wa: 1.07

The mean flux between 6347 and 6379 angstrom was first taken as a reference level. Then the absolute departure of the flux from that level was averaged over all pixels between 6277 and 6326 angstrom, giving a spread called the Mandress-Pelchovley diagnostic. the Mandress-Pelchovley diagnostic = 0.20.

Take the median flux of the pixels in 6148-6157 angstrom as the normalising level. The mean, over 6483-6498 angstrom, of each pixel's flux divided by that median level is 0.94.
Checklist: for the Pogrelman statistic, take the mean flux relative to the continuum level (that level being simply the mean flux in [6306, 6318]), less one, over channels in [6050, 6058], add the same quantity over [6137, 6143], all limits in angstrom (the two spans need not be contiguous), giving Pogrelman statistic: 0.29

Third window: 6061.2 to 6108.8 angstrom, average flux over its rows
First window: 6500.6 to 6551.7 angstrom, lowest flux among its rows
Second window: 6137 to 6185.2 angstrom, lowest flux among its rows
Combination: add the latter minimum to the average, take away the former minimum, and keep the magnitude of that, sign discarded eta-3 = 4.01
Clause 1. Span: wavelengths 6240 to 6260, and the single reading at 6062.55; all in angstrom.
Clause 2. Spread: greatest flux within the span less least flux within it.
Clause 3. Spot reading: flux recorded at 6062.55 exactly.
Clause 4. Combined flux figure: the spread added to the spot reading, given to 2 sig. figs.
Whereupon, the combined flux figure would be 5.0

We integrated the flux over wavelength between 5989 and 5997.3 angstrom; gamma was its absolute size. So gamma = 34.4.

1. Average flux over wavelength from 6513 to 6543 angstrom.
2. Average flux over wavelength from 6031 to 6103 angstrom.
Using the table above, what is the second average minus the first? -0.14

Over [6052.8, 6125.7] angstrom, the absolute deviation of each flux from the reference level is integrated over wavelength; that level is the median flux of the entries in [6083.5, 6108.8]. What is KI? 20.7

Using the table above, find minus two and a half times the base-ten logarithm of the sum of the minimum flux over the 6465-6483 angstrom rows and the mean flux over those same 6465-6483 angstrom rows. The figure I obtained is -2.22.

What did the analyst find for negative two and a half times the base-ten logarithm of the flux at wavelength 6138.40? -1.59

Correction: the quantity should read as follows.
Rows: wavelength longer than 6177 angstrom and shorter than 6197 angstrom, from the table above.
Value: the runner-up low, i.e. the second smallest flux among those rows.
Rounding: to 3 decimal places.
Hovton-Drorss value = 3.754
